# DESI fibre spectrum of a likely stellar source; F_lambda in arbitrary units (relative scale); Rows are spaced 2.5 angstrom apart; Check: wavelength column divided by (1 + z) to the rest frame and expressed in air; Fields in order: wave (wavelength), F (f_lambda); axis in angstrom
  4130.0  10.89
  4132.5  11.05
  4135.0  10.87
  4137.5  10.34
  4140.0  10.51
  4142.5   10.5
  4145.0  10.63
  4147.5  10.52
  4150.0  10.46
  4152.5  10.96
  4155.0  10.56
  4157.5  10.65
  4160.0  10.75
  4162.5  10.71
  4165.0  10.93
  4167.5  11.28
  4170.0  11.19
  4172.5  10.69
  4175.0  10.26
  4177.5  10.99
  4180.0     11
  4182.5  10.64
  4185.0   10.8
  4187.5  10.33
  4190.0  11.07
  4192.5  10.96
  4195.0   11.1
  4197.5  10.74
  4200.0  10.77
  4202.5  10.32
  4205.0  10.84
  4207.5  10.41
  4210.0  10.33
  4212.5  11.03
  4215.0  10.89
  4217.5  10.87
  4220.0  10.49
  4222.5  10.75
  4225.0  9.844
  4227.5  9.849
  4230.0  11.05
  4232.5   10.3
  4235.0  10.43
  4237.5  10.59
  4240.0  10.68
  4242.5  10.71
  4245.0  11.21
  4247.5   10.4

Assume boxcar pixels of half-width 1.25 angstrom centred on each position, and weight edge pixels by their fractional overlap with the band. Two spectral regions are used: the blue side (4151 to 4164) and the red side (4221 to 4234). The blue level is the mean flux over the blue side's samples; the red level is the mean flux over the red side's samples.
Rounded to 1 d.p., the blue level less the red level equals 0.4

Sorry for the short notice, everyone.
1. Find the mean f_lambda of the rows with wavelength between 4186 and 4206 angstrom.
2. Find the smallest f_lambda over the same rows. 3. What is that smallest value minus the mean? -0.446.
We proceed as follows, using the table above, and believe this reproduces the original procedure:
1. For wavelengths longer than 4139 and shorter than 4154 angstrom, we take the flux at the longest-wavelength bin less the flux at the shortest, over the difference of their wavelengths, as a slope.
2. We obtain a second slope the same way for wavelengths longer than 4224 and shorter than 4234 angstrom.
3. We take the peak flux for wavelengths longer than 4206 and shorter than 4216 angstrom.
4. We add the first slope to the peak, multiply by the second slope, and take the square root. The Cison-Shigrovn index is 0.82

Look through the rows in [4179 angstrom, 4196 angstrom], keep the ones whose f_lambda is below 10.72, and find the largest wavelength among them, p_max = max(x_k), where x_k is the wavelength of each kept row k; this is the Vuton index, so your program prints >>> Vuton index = 4187.5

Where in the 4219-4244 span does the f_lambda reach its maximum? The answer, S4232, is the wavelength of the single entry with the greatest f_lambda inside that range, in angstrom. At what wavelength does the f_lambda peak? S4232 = 4230.0 angstrom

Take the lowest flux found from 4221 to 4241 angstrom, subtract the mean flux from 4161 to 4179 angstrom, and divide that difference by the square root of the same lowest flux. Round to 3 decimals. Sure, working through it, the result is -0.325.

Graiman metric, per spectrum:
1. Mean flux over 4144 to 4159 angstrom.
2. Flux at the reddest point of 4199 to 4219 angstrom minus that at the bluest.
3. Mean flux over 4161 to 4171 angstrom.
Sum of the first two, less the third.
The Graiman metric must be -0.3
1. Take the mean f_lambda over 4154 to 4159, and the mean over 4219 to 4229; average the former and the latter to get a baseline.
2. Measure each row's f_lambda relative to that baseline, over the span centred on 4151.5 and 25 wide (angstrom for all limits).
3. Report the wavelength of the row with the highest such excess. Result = 4152.5 angstrom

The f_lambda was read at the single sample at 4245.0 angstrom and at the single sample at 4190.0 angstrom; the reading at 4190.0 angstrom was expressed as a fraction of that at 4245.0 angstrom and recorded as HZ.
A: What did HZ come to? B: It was 0.99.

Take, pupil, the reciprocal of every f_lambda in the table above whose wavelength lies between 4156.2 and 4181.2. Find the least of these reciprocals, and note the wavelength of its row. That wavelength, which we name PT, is 4167.5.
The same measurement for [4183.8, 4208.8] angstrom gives 4195.0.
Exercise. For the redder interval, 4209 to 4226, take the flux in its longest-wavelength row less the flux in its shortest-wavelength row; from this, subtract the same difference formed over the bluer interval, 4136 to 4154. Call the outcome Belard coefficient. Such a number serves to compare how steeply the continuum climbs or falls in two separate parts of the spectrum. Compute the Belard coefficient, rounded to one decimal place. -1.1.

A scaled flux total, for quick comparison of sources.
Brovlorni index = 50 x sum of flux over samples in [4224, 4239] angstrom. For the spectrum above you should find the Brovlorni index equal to 3103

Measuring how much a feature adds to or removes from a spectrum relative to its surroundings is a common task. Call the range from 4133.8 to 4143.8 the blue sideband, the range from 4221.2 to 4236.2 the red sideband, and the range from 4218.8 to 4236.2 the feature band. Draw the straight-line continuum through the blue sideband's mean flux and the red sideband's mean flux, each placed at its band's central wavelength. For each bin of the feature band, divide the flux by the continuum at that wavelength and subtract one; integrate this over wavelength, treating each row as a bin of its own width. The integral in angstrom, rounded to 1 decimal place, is 0.0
